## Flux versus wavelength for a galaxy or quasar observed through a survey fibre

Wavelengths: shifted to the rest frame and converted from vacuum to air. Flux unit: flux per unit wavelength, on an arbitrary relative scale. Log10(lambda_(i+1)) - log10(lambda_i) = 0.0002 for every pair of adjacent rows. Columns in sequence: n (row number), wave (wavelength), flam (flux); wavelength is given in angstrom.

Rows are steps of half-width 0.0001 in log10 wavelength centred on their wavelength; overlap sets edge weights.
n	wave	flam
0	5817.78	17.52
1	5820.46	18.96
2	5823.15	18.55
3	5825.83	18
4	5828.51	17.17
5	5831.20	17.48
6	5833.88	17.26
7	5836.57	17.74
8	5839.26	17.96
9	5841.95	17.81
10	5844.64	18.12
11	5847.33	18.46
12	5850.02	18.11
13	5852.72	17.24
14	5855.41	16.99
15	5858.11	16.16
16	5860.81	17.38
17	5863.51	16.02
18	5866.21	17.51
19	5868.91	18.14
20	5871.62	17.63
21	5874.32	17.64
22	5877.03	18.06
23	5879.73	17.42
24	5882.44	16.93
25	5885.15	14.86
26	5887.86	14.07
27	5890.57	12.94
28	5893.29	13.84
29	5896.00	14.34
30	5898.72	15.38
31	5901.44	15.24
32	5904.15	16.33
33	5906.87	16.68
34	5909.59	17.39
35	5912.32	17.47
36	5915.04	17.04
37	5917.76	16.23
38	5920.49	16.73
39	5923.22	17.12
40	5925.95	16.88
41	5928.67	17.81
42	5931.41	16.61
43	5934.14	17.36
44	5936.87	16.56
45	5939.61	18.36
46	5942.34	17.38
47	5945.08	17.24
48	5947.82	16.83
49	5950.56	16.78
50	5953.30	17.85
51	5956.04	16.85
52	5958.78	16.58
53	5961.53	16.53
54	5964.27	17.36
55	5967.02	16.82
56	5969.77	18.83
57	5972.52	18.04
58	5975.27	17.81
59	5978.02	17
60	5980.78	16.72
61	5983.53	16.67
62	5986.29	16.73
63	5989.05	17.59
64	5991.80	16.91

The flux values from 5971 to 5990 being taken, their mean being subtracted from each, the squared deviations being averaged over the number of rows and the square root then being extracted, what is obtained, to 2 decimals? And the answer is 0.53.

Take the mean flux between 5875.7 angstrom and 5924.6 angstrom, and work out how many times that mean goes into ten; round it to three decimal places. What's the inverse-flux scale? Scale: 0.625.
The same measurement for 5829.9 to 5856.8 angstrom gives 0.564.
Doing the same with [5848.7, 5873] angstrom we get 0.580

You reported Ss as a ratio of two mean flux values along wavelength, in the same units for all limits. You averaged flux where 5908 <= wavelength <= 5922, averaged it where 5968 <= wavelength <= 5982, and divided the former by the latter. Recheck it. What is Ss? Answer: 0.96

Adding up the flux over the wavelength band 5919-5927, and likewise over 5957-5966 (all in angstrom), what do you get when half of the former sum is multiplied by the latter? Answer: 1280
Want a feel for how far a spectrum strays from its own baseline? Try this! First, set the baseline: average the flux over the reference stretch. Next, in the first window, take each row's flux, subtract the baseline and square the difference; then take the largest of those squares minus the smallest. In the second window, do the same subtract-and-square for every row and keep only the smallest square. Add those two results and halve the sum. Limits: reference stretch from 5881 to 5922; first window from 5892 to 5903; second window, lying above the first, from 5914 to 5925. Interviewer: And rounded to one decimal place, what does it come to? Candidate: 1.8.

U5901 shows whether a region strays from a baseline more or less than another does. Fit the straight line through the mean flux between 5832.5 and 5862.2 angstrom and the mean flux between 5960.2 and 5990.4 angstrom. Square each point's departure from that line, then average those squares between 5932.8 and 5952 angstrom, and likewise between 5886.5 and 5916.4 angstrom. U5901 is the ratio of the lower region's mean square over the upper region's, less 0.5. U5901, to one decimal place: 18.3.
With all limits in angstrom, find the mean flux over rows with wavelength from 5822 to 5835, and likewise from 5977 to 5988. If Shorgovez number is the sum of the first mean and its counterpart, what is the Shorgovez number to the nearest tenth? 34.5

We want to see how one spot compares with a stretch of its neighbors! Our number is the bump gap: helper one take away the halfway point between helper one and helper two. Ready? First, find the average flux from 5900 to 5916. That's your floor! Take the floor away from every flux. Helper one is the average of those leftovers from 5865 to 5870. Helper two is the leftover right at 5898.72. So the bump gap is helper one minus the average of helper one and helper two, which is 1.2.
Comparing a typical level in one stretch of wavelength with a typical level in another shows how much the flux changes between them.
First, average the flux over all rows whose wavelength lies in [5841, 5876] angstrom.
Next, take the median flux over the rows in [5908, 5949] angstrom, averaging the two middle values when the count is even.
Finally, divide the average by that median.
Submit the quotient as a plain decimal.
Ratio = 1.02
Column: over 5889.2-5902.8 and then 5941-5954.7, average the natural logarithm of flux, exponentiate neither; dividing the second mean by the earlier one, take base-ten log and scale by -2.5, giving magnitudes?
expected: -0.07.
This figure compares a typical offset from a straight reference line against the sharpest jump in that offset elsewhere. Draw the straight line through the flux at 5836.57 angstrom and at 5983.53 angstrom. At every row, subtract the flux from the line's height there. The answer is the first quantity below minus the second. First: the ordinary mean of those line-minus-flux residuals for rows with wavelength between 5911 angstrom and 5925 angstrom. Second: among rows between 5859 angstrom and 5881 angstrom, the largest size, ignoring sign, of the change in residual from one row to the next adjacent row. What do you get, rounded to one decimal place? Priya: -1.3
